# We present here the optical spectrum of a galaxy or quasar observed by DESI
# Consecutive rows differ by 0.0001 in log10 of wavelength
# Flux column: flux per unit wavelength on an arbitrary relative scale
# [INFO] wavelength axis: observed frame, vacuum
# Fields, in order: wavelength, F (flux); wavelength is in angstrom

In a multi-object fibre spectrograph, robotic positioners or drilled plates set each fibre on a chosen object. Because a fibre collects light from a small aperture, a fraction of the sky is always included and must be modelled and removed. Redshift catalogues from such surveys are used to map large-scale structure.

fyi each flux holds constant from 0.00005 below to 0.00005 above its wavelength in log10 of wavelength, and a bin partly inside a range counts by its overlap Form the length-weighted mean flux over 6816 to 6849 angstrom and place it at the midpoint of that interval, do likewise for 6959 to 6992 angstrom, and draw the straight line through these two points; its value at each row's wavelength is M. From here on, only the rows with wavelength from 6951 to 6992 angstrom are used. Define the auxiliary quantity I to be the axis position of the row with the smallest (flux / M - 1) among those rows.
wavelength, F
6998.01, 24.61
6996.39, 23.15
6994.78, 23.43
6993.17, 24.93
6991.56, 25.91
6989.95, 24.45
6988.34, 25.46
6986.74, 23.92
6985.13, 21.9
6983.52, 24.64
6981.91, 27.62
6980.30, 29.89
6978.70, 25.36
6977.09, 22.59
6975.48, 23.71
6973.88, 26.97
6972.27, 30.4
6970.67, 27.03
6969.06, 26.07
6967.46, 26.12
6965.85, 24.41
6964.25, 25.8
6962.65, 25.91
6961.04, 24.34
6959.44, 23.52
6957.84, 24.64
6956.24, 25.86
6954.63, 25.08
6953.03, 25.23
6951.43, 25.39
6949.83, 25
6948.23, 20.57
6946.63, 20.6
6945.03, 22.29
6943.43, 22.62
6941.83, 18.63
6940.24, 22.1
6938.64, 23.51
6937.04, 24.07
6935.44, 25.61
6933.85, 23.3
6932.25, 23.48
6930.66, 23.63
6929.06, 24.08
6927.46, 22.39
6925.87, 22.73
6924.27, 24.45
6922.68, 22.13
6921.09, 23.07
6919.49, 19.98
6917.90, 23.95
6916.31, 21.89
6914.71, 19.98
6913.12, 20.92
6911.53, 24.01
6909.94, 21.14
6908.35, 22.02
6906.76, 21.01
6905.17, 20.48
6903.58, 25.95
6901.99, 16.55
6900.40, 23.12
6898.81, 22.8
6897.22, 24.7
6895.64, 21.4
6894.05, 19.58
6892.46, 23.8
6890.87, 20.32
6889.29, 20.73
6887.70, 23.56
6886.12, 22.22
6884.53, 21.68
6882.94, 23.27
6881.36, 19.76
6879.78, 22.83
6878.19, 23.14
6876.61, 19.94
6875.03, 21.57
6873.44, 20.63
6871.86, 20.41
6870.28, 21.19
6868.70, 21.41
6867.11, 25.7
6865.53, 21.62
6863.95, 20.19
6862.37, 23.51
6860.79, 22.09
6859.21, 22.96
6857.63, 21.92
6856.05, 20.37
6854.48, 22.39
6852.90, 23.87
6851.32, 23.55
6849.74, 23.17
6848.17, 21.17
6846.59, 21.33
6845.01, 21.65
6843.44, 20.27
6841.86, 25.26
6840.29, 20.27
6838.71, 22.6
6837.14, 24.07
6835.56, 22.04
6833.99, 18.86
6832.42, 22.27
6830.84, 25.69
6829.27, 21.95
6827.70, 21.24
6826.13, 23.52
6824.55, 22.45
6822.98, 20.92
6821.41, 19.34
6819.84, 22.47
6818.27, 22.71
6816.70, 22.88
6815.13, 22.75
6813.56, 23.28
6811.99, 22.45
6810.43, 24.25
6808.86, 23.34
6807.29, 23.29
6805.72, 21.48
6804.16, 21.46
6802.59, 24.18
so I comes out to 6985.13 angstrom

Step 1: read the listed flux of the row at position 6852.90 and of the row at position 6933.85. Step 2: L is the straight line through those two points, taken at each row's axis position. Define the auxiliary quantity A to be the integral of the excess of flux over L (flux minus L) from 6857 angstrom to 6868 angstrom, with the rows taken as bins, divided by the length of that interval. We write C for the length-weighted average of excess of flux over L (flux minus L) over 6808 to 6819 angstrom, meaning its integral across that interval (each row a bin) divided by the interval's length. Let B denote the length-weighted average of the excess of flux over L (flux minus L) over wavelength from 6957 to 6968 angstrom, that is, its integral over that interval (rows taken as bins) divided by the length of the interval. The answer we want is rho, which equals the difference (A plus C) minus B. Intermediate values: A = -1.2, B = 1.8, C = -1.1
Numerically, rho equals -4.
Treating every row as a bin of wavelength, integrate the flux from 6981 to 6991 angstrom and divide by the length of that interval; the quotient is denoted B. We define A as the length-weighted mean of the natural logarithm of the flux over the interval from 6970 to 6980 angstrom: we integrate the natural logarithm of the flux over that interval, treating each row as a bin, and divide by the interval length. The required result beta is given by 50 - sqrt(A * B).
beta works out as 41.0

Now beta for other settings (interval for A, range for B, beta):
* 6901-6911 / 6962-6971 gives 41.1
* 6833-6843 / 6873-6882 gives 41.9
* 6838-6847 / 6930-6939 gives 41.4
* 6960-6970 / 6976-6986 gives 41.0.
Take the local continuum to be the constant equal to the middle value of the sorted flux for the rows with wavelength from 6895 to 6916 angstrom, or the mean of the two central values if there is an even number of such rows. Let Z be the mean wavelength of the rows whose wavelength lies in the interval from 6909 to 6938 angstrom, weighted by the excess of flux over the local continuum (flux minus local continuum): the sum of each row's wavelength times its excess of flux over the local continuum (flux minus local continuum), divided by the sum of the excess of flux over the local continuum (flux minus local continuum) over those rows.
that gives 6928.9 angstrom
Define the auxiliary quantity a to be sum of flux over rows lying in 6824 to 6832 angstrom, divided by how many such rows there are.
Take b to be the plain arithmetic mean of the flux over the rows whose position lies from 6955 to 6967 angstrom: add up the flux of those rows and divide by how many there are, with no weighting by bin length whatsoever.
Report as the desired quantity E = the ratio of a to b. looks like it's 0.92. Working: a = 23.0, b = 24.9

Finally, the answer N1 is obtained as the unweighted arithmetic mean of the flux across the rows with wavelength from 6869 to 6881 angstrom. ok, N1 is 21.4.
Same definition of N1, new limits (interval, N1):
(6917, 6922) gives 22.3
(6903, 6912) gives 22.4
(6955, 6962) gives 24.6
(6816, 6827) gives 22.0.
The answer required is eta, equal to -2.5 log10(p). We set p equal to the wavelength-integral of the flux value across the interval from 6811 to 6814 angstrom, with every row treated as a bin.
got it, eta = -4.60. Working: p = 68.9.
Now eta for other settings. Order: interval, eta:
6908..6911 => -4.54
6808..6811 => -4.63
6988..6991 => -4.69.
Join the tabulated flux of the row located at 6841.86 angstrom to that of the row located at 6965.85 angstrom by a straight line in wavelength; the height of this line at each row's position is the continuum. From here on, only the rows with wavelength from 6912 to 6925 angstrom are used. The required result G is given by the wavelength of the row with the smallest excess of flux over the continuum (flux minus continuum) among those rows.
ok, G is 6914.71 angstrom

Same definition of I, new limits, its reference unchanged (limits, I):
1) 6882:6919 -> 6901.99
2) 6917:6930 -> 6919.49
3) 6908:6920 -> 6919.49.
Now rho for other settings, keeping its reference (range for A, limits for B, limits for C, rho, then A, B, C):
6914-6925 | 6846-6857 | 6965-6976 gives 4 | -1.2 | -1.6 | 3.4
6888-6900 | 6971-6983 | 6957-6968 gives -3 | -1.6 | 3.6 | 1.8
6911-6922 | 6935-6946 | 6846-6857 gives -2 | -1.5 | -0.7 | -1.6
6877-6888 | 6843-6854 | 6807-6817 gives -1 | -1.5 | -1.7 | -1.0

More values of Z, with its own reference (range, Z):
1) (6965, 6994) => 6978.4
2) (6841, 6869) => 6855.5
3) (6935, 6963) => 6952.1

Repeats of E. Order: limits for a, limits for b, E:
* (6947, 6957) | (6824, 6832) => 1.07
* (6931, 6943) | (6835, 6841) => 1.03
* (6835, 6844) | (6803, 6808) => 1.02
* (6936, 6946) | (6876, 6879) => 1.03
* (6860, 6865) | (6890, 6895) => 1.03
